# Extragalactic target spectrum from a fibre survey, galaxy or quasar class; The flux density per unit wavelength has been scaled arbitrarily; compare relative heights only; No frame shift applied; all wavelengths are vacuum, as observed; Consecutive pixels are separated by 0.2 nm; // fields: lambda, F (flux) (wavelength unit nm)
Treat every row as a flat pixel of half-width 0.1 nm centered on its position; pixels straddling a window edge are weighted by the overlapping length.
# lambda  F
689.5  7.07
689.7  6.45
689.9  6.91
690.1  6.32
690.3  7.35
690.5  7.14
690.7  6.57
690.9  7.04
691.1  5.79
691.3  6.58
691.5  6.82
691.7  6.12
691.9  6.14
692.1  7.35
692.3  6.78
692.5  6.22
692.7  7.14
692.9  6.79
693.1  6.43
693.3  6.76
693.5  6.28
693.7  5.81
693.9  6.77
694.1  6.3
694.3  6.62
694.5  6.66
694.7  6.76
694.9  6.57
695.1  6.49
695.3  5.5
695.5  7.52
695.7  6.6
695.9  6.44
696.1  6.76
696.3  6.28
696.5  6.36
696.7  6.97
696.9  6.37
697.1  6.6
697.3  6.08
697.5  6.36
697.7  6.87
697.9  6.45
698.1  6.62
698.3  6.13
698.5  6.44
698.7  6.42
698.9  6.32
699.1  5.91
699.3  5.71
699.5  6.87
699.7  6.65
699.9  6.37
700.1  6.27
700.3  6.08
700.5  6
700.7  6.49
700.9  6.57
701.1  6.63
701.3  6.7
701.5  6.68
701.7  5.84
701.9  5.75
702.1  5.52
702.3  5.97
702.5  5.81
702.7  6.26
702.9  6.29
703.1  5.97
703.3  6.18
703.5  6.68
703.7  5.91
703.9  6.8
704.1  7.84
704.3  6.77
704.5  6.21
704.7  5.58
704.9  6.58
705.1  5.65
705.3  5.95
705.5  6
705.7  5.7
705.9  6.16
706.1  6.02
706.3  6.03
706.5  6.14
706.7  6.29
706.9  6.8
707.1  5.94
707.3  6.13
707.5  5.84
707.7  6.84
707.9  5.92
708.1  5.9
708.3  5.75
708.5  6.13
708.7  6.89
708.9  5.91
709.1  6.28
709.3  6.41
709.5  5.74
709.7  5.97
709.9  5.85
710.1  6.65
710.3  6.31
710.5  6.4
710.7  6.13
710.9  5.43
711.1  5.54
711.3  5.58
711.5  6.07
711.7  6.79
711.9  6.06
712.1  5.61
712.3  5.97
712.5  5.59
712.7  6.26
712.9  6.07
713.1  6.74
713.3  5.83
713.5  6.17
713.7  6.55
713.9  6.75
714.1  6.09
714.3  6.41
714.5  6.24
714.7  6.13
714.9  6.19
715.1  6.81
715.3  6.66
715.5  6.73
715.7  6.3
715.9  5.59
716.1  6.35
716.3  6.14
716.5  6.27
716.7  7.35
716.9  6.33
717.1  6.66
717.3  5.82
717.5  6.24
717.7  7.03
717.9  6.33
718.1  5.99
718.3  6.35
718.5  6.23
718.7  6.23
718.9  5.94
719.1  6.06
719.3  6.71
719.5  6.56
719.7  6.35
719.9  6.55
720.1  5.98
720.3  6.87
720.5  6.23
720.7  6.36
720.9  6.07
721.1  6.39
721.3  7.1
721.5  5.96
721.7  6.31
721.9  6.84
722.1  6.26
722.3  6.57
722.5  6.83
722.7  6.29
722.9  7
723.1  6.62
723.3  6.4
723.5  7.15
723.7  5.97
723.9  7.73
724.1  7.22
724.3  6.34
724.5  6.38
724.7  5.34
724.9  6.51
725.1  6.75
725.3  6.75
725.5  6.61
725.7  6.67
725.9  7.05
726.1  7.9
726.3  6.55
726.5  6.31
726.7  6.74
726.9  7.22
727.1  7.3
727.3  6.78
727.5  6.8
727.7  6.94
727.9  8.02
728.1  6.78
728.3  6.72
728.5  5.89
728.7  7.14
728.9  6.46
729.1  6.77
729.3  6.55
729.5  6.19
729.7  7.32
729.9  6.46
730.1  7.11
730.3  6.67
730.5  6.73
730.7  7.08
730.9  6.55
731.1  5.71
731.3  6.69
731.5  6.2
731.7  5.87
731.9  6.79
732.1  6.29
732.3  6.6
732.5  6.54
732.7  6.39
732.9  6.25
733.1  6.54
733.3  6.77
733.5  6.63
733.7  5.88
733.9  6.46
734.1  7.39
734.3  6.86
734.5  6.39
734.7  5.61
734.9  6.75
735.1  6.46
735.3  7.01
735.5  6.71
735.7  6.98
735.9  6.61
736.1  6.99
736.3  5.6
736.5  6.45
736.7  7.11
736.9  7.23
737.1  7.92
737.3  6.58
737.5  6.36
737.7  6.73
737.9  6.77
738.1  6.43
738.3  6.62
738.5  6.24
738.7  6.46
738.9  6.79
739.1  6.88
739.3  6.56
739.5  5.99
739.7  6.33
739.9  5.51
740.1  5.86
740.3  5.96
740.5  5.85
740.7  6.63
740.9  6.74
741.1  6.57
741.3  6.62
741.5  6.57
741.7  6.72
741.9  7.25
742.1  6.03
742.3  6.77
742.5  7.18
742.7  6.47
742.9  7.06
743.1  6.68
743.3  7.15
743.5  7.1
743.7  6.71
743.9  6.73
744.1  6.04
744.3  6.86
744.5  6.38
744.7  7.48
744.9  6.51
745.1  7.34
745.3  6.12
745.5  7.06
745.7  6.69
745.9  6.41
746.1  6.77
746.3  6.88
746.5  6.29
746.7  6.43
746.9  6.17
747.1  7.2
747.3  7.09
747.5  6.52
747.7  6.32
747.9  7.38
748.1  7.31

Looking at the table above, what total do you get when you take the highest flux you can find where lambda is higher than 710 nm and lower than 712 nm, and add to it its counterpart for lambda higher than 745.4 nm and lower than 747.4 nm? 14.0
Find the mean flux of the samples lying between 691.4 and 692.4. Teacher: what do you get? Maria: 6.64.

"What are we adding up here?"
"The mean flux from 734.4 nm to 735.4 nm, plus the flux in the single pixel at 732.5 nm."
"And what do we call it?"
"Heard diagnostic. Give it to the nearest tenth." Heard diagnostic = 13.0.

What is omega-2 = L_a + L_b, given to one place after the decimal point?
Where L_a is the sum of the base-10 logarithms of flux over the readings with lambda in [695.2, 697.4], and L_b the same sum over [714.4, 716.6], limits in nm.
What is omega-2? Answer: 17.7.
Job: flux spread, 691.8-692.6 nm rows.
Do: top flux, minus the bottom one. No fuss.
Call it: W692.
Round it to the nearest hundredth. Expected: 1.21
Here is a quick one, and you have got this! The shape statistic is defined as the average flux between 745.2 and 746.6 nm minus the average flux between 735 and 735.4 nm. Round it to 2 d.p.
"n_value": -0.13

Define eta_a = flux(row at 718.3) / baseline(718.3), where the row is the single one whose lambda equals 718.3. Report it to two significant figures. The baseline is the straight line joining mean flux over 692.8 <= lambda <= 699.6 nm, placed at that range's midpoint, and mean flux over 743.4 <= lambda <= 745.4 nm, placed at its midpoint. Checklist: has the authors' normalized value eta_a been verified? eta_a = 0.96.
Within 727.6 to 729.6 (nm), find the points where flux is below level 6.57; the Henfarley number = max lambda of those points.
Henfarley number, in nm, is 729.5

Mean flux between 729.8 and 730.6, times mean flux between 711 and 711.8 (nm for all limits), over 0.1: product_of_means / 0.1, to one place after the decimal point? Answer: 404.2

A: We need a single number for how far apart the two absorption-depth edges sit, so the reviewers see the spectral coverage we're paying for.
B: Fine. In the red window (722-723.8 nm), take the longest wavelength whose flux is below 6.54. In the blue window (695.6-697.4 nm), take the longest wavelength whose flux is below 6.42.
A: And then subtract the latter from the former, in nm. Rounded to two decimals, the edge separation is 26.40 nm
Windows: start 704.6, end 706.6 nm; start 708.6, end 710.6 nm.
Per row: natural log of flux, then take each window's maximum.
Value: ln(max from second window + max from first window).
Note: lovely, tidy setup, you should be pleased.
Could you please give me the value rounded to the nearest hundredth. 1.34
